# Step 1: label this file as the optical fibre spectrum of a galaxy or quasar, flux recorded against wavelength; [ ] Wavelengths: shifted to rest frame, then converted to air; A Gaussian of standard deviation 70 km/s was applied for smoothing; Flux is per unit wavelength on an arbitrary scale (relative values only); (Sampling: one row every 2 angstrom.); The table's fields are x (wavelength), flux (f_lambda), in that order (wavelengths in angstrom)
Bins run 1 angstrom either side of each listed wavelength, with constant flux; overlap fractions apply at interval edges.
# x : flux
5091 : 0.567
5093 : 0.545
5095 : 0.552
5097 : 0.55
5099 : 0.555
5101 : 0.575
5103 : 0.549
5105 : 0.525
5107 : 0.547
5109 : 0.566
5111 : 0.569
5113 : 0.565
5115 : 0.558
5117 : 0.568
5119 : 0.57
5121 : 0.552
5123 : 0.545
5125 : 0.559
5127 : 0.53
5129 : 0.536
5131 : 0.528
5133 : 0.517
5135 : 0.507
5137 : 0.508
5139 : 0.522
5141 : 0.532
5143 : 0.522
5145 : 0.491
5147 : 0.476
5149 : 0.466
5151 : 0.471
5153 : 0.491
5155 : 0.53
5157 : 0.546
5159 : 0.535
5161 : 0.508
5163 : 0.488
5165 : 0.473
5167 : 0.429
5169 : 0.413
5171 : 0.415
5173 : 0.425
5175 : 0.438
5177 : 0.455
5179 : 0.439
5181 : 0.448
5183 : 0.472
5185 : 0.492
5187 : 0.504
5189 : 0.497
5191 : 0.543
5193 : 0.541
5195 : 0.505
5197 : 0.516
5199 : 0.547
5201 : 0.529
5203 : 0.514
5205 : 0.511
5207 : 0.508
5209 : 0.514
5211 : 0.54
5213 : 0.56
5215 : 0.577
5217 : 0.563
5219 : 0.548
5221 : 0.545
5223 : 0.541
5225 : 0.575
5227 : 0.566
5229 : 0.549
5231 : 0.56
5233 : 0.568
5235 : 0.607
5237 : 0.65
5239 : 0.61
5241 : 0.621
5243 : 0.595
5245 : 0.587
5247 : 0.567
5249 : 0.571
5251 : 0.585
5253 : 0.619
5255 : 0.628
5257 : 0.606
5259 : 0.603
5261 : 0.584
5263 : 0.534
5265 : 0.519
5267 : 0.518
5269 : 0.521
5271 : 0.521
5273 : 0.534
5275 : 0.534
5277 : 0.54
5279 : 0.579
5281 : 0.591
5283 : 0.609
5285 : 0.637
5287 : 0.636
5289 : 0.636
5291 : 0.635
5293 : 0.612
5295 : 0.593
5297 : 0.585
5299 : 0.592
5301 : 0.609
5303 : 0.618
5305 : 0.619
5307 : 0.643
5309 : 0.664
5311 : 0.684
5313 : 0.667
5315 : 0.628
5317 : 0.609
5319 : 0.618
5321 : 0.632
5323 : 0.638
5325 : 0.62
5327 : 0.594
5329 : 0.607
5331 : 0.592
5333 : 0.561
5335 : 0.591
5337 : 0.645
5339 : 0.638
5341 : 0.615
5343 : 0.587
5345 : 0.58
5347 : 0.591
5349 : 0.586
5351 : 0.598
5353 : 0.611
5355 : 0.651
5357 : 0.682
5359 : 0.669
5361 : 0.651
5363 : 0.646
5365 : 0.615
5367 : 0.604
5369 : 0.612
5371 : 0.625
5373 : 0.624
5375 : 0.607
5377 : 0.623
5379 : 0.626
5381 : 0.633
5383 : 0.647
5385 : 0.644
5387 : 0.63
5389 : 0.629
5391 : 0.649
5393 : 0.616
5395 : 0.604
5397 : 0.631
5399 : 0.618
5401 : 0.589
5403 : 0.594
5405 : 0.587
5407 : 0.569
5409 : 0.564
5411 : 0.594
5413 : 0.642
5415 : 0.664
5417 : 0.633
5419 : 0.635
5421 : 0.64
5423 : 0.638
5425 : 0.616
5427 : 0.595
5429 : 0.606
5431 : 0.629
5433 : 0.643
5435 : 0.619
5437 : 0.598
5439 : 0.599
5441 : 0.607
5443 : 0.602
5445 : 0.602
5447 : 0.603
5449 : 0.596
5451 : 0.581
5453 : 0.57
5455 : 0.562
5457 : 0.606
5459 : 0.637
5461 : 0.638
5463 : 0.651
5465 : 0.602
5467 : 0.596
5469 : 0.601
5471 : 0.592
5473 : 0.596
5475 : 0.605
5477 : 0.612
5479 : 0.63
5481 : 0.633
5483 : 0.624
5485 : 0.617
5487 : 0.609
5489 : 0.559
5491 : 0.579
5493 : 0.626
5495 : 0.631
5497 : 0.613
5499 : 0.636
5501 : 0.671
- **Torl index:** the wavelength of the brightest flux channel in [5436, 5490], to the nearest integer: 5463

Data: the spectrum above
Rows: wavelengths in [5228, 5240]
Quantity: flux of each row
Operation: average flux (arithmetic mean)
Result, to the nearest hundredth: 0.59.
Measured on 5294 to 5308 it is 0.61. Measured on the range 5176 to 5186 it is 0.46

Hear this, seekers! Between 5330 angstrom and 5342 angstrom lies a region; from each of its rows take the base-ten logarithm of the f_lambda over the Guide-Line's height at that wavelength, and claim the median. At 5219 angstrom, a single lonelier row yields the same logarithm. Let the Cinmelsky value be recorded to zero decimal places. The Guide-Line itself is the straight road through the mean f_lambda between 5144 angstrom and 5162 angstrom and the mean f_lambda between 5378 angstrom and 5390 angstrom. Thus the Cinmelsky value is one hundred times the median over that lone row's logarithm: -40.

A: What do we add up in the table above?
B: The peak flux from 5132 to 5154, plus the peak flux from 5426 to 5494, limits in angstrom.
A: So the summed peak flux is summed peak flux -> 1.18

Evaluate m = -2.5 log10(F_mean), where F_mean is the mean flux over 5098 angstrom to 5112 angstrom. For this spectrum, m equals 0.639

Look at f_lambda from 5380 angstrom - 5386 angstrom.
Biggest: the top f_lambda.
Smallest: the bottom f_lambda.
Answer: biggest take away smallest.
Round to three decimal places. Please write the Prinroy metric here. 0.014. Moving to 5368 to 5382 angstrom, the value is 0.026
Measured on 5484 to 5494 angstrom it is 0.067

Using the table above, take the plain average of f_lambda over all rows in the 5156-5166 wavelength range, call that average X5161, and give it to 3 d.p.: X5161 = 0.510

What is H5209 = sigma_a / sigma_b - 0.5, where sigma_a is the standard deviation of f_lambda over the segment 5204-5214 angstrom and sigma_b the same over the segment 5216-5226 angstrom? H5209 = 1.1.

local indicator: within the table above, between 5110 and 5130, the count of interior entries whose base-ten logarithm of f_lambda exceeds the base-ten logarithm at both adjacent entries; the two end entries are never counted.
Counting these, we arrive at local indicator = 2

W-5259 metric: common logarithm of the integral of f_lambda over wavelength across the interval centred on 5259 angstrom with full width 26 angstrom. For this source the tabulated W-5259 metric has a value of 1.17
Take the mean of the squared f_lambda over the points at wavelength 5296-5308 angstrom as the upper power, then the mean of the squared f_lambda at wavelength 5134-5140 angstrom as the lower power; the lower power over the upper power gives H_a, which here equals 0.70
